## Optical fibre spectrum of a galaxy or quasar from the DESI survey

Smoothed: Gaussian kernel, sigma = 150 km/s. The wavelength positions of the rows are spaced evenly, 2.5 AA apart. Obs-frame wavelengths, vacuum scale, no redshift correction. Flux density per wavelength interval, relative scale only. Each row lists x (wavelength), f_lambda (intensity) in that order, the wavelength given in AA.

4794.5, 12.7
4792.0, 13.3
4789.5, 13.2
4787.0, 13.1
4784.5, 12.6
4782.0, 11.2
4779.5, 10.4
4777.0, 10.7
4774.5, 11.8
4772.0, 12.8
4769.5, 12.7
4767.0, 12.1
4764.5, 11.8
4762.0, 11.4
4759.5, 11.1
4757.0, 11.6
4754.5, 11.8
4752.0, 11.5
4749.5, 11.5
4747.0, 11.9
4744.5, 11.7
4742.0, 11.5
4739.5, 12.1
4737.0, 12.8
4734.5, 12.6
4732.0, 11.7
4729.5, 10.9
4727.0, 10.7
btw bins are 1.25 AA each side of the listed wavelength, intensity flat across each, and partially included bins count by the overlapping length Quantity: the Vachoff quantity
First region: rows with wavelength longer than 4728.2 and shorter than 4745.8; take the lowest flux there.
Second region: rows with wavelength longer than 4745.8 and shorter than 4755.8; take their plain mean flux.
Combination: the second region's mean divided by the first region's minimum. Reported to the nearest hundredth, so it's 1.07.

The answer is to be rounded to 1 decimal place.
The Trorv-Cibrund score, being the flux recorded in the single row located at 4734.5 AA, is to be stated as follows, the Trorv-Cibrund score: 12.6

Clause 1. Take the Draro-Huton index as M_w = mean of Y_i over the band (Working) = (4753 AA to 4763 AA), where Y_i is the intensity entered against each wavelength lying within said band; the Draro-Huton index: 11.5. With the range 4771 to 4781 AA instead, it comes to 11.4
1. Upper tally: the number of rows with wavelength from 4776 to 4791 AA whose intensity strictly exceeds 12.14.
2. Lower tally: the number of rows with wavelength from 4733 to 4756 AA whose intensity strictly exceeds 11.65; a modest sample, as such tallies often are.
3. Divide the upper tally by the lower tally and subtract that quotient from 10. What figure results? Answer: 9.5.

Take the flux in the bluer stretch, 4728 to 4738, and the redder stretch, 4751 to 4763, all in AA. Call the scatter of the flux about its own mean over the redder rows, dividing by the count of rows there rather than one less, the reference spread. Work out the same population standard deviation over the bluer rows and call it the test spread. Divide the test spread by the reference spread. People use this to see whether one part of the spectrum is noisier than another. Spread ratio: 3.3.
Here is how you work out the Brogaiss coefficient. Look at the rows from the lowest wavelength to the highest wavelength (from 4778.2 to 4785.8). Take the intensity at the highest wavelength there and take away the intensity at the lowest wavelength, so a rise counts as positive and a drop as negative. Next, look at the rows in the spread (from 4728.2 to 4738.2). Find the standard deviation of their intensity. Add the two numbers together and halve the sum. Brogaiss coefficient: 1.5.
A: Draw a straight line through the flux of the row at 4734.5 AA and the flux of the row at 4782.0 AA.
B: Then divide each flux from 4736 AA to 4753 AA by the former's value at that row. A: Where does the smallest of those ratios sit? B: 4742.0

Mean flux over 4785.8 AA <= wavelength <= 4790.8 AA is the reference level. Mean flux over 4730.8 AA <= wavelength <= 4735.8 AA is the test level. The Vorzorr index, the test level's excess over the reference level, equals -1.0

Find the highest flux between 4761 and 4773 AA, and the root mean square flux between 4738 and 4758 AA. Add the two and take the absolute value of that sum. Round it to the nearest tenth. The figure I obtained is 24.5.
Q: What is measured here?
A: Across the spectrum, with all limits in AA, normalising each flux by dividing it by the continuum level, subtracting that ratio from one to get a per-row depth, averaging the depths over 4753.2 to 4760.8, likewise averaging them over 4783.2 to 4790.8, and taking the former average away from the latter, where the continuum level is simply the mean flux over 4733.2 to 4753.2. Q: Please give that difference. -0.12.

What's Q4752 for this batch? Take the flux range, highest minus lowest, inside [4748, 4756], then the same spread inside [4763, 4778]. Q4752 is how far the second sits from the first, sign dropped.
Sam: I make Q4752 1.8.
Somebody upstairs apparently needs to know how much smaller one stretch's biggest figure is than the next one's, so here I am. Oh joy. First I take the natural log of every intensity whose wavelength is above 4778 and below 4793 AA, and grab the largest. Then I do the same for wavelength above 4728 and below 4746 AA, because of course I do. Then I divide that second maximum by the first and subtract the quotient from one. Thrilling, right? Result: 0.015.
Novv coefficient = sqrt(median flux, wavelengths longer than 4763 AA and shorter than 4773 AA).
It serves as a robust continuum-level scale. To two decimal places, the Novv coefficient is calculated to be 3.52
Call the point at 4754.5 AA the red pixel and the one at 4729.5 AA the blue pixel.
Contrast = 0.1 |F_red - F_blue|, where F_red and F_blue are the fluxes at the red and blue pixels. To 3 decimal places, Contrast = 0.090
